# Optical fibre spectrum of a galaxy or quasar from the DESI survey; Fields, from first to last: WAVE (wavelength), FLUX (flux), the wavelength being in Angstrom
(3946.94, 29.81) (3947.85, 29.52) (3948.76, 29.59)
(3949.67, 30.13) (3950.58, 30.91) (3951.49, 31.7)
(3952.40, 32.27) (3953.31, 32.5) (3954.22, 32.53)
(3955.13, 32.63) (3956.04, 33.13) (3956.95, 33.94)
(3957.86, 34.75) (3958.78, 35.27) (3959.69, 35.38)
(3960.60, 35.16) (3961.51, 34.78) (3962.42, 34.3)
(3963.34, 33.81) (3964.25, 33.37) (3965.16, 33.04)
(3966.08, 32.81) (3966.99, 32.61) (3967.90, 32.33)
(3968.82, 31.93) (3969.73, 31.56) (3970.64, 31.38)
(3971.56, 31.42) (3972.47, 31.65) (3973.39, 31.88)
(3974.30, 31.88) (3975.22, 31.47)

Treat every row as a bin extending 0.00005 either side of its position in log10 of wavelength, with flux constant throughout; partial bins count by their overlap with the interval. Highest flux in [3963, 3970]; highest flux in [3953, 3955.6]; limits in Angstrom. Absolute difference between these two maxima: 1.2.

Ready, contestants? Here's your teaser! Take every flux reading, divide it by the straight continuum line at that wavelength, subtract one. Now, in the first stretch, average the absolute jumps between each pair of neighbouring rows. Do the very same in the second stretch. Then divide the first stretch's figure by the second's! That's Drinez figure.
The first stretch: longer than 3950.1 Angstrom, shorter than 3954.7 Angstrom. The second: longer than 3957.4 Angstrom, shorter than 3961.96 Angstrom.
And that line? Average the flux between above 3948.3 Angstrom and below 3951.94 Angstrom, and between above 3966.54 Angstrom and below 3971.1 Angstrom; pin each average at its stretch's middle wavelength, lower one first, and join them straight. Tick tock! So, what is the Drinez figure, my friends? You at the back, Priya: 1.2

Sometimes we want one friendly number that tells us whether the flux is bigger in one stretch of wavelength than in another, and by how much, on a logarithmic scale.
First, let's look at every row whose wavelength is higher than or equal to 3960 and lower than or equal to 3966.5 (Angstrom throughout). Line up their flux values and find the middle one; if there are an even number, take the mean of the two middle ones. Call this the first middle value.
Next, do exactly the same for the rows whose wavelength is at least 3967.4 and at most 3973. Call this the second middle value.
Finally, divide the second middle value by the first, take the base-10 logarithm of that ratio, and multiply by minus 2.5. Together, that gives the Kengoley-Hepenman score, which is 0.07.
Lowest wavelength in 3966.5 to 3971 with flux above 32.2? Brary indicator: 3966.99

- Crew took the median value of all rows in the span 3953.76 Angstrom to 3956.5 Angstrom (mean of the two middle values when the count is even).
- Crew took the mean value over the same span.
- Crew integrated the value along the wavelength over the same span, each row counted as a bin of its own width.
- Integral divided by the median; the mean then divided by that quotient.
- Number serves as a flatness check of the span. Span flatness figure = 11.9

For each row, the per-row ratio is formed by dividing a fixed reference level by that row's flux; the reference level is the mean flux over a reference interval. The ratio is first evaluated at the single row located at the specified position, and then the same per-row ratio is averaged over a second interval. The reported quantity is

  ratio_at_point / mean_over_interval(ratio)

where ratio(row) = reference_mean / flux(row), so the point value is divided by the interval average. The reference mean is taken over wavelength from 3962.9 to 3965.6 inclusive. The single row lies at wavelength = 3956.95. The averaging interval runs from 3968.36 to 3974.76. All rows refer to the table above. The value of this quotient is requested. 0.933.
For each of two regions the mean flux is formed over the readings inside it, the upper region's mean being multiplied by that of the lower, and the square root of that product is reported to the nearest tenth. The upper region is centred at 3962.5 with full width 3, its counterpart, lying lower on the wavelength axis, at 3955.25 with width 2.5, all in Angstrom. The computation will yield 33.5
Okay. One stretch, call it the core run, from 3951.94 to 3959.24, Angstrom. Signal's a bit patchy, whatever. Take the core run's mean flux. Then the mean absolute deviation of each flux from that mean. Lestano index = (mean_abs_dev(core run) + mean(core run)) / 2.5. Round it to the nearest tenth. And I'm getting 13.7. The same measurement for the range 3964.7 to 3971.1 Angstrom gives 13.1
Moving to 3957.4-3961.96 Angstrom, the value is 14.1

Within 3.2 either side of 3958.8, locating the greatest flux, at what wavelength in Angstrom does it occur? 3959.69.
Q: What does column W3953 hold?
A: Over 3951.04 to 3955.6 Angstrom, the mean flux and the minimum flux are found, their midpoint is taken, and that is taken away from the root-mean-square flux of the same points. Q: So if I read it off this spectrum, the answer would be 0.31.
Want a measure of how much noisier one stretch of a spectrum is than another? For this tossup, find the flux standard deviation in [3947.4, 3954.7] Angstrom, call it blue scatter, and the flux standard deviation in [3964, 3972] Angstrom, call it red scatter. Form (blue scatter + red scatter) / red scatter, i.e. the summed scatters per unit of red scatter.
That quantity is 2.7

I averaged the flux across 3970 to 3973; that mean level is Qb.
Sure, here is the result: 31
